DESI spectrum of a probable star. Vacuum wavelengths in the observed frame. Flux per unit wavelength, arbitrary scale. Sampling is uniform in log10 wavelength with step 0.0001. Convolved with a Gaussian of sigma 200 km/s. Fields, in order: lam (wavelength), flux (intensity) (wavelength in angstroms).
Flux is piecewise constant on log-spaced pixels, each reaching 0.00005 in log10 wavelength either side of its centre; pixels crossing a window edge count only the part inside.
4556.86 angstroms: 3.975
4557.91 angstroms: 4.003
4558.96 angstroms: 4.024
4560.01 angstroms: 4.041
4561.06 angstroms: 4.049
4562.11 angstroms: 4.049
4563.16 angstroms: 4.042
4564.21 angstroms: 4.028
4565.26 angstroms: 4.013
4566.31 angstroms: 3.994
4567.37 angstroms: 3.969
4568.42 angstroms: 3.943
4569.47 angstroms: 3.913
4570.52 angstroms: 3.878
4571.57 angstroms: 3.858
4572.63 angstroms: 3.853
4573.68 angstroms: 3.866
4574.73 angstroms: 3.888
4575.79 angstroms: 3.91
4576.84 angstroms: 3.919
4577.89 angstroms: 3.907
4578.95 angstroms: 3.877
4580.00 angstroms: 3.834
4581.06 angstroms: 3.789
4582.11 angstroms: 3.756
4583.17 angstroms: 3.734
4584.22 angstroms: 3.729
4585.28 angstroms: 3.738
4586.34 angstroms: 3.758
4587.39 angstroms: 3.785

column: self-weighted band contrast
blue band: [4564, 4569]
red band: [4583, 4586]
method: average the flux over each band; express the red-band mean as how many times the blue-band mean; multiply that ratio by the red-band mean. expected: 3.49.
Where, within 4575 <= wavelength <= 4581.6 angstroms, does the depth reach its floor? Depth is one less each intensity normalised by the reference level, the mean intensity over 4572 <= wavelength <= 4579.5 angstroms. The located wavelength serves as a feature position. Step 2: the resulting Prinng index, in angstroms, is 4576.84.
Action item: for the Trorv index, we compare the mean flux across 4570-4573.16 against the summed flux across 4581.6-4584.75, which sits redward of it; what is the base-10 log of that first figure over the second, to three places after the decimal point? -0.463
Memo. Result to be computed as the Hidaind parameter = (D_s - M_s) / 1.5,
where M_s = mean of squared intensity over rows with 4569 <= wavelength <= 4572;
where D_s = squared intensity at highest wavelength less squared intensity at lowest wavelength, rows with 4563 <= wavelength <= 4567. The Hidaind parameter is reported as -10.3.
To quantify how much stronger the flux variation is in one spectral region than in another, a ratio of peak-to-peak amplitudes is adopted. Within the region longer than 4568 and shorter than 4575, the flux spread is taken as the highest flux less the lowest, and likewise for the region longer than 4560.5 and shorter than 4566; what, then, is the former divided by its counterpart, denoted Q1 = 2.5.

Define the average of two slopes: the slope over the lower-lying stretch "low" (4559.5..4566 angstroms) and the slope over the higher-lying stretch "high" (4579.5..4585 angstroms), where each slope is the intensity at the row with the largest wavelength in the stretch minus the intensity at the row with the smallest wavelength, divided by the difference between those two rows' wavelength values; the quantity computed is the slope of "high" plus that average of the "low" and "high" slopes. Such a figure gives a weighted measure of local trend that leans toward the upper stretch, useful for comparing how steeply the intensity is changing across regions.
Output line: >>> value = -0.040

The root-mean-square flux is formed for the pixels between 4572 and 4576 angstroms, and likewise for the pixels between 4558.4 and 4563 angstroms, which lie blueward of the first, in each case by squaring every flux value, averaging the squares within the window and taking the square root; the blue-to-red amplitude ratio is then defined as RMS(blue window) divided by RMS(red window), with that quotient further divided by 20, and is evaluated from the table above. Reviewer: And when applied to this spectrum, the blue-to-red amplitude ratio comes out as 0.0521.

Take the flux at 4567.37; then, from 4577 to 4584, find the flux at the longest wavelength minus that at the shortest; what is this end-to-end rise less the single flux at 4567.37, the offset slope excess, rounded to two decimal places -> -4.14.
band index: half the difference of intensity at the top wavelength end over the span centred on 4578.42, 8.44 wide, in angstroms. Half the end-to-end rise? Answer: -0.066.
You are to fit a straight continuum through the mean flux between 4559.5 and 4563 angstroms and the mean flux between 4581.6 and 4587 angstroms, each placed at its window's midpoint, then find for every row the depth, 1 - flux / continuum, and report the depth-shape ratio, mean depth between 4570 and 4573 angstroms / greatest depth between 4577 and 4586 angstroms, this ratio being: 1.9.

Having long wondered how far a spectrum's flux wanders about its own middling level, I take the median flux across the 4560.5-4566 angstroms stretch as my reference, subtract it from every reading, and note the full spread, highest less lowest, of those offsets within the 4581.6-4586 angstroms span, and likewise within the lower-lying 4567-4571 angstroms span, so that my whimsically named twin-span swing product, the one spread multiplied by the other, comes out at 0.0025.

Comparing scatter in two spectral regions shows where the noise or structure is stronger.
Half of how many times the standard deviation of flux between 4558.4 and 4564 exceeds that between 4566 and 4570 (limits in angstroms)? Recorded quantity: 0.15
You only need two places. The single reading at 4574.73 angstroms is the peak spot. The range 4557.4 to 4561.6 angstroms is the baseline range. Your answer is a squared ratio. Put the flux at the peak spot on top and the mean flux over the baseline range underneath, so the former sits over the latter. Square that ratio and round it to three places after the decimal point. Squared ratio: 0.931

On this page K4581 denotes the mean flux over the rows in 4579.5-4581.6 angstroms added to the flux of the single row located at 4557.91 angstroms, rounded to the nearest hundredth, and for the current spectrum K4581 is 7.81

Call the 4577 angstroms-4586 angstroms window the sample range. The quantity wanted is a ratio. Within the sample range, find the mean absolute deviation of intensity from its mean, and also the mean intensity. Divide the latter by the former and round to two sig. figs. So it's 66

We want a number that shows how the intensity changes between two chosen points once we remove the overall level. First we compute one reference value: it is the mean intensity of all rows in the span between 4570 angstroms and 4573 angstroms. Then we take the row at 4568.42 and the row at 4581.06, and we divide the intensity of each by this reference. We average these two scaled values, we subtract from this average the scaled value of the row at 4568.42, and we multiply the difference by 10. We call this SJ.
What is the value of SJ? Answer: -0.20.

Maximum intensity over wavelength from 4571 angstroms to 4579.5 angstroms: 3.919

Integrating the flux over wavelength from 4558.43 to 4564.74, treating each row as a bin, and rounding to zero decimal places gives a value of 25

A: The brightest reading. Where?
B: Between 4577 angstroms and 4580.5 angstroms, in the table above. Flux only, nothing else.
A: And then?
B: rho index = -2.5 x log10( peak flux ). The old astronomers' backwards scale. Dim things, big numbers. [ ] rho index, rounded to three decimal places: -1.480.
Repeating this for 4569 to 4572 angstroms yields -1.481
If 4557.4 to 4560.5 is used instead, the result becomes -1.516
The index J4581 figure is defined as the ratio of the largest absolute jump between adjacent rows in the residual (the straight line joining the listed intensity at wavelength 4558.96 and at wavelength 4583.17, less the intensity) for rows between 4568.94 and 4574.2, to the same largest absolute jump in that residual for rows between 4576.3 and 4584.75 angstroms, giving 0.79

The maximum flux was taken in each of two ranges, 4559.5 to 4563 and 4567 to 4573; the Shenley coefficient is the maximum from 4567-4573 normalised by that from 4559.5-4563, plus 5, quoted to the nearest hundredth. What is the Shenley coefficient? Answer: 5.98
